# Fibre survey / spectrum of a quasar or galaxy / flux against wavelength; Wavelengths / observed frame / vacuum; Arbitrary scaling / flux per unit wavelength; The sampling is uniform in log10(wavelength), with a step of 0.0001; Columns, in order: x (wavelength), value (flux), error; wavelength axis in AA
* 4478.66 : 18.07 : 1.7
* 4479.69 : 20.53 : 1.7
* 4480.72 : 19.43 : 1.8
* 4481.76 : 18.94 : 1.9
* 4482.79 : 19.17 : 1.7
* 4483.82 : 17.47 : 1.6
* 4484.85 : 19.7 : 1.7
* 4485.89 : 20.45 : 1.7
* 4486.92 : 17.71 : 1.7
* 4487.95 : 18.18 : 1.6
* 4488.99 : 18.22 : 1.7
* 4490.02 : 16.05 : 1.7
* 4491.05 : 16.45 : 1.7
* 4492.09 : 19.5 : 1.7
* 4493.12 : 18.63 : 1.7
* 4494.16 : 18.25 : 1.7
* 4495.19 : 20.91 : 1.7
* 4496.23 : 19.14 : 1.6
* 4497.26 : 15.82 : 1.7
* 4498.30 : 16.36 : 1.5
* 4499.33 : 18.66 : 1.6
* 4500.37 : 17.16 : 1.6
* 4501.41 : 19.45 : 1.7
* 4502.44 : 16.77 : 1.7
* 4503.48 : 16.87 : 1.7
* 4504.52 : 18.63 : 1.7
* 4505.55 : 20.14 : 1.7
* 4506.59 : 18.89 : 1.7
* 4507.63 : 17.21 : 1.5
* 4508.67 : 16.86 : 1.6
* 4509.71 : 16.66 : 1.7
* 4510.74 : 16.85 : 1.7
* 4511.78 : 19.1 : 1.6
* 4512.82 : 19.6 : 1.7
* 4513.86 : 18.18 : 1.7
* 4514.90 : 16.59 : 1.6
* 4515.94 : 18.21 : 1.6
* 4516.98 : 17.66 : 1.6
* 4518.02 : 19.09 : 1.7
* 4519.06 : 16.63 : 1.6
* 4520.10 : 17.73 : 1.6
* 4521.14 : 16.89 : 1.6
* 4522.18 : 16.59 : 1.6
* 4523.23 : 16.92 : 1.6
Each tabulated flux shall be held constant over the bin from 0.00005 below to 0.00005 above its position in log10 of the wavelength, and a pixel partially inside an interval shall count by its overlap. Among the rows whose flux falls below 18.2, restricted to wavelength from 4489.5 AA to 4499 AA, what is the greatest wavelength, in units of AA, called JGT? 4498.30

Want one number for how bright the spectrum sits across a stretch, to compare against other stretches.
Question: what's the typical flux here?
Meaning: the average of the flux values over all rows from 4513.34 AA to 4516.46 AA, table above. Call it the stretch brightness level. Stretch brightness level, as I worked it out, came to 17.7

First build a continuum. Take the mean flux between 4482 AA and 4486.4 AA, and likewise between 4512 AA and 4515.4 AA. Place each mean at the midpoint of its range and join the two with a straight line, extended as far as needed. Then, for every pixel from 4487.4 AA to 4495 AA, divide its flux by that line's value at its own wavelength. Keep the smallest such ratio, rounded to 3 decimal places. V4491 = 0.845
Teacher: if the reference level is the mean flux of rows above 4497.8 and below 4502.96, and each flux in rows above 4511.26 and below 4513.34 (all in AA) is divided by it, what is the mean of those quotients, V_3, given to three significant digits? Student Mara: 1.09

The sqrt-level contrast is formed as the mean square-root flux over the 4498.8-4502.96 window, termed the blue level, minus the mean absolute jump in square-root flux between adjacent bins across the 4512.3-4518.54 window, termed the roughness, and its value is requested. 4.09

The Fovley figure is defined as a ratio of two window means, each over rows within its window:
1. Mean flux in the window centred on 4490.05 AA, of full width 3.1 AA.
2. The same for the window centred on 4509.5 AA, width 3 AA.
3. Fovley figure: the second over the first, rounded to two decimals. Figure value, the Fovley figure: 0.99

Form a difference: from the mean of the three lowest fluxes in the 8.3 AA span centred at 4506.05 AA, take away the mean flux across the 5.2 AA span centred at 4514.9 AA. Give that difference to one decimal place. -1.3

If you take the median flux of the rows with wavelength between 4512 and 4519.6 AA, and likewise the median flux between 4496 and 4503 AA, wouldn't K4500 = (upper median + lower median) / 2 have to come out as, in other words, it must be 17.67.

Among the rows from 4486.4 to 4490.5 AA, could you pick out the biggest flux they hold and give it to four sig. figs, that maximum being 18.22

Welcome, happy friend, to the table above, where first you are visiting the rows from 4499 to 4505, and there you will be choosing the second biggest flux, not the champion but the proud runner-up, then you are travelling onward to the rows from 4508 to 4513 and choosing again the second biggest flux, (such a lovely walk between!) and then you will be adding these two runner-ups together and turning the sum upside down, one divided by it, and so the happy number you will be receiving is 0.0265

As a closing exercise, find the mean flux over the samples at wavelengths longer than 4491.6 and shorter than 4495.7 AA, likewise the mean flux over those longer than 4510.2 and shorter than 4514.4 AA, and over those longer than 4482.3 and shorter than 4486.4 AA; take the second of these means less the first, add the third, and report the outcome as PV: 18.3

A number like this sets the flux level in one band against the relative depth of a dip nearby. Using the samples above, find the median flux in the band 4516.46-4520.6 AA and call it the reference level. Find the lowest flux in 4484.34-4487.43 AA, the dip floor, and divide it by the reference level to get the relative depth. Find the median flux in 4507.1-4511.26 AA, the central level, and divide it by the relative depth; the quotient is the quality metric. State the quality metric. 16.8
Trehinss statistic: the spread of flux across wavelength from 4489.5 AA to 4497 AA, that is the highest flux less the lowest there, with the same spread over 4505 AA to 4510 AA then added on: 8.3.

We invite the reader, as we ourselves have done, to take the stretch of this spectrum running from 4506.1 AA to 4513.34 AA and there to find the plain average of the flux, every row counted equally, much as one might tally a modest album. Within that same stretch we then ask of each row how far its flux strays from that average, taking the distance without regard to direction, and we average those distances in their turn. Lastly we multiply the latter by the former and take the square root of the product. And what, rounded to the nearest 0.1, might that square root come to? 4.5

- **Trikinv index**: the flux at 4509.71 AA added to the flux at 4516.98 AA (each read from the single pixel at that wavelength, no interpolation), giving 34.3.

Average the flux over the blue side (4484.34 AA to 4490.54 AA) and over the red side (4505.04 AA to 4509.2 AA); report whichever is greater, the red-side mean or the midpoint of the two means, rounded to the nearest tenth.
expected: 18.3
